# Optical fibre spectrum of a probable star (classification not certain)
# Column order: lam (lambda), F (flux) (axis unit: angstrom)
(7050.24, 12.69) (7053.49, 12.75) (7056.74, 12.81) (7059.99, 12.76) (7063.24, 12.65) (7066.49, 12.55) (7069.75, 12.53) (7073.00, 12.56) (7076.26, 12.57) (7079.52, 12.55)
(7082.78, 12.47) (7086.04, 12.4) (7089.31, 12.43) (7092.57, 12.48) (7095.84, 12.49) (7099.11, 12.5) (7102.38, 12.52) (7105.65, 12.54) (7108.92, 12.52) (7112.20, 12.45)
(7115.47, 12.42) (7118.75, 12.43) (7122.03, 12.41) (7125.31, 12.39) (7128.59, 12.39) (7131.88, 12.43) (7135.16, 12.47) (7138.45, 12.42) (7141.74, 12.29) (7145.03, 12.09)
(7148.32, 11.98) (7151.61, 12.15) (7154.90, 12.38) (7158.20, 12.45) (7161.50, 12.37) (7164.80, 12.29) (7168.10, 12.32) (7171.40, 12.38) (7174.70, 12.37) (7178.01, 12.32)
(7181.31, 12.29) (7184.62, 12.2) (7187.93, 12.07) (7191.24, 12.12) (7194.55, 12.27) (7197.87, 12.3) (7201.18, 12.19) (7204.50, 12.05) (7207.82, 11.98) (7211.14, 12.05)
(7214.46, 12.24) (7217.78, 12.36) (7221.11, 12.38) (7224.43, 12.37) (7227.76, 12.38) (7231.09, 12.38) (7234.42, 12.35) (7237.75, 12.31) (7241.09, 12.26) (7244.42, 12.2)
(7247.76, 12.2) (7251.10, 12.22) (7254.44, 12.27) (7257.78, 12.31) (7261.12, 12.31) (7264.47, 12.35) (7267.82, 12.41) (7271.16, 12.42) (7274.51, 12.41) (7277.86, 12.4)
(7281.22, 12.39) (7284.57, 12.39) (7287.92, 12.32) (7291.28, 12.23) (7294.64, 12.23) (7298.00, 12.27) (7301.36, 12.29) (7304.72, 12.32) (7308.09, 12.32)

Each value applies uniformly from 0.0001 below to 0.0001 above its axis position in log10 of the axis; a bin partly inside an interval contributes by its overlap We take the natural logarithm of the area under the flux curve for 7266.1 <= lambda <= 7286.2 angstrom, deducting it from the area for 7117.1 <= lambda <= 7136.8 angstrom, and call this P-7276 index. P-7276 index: 239.1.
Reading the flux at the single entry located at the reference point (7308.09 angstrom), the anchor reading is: 12.32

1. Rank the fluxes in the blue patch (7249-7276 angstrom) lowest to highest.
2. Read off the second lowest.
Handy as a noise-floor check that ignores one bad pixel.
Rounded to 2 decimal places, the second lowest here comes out 12.27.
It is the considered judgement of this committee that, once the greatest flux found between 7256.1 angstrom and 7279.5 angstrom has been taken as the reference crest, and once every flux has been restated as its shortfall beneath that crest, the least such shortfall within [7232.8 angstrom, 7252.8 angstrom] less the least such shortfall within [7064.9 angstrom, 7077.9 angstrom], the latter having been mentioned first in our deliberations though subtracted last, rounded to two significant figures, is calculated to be 0.22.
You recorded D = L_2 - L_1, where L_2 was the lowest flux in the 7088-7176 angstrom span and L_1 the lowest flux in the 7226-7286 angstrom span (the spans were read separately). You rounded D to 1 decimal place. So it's -0.2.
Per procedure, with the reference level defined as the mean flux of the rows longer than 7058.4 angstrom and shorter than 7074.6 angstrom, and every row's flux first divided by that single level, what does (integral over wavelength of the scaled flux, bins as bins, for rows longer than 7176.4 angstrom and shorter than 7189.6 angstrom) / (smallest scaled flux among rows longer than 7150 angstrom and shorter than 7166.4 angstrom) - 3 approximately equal 10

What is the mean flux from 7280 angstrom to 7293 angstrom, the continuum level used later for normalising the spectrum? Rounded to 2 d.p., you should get 12.33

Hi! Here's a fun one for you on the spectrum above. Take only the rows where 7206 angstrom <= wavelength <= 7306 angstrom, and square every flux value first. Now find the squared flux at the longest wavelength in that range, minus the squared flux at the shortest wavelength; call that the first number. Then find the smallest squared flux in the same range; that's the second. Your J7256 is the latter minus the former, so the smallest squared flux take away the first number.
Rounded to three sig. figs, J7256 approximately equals 135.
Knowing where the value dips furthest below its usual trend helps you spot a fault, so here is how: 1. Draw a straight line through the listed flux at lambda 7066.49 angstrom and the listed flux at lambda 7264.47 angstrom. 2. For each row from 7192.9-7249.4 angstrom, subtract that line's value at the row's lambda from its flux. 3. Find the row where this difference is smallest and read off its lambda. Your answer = 7207.82 angstrom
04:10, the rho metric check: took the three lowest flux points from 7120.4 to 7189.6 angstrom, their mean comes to 12.0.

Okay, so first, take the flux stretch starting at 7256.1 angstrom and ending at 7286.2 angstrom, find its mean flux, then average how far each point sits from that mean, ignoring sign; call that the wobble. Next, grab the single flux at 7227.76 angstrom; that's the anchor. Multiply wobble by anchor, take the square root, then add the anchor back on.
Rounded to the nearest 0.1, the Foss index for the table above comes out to 13.0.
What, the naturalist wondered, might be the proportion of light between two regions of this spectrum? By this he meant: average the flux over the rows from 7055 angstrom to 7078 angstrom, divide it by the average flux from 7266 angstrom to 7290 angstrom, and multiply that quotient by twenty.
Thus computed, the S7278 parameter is 20.4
